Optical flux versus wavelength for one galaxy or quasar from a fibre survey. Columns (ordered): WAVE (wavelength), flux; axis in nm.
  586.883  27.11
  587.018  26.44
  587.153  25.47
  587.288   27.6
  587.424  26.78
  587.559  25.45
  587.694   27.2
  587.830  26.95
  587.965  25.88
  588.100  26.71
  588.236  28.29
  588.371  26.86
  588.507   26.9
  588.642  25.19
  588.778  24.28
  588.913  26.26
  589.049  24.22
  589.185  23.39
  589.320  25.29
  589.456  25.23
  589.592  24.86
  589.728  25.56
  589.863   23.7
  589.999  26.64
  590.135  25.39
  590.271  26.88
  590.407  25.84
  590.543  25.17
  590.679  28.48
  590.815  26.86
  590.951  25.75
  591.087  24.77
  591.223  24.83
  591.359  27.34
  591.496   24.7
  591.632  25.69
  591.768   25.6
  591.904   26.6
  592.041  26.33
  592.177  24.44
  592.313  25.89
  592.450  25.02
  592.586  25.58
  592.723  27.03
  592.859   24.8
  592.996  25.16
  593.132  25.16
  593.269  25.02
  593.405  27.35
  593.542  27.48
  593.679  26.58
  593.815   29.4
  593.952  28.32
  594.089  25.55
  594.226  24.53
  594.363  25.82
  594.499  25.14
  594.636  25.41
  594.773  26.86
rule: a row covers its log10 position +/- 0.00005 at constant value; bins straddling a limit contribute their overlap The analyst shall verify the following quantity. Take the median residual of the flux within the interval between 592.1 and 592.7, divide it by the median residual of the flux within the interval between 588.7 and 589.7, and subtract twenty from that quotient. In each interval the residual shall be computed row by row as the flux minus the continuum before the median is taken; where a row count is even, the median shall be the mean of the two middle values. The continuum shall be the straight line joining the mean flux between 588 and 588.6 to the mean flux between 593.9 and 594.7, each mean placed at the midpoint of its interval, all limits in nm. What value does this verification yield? -19.6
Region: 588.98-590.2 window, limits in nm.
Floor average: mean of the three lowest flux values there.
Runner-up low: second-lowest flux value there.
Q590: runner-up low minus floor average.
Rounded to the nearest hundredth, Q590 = -0.07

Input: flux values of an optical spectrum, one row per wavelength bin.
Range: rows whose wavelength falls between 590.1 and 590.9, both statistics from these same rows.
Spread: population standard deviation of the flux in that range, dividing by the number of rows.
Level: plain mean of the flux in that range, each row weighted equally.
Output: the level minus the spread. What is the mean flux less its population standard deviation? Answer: 25.3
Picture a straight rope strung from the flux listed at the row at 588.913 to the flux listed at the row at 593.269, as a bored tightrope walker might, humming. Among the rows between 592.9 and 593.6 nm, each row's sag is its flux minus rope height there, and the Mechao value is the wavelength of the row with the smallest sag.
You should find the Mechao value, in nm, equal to 593.269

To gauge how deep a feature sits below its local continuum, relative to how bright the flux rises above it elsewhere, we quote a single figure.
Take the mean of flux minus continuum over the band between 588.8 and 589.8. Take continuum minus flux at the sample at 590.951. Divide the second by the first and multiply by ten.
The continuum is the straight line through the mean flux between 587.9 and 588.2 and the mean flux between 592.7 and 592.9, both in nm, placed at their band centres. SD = -2.6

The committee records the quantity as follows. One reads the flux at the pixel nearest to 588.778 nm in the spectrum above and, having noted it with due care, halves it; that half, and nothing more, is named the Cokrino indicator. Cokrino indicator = 12.1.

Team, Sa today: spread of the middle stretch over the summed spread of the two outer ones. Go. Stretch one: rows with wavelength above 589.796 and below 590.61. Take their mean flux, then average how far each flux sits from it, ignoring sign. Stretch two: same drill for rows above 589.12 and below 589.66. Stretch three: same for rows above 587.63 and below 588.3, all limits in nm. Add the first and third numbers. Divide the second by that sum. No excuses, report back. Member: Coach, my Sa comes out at 0.45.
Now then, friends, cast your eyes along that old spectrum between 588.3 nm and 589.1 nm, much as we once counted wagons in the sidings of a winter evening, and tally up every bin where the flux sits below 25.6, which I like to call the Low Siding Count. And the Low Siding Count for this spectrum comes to 3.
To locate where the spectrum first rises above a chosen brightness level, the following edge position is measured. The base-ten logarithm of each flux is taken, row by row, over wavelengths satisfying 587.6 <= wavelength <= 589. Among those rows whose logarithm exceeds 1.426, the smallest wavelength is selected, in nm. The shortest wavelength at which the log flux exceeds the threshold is 587.694 nm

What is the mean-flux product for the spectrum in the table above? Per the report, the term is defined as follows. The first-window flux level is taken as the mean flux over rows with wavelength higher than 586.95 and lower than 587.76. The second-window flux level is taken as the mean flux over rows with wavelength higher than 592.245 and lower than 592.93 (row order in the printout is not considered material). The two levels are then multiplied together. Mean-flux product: 680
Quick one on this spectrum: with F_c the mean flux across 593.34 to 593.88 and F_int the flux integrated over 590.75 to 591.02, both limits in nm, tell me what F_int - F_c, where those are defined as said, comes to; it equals -21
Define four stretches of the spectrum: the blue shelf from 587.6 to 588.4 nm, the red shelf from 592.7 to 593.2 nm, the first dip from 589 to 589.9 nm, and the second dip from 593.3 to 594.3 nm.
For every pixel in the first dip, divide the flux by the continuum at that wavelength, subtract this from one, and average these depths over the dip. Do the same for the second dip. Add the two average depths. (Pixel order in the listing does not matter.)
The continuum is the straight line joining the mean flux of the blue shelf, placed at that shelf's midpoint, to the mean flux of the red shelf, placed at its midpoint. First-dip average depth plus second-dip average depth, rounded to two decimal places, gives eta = 0.00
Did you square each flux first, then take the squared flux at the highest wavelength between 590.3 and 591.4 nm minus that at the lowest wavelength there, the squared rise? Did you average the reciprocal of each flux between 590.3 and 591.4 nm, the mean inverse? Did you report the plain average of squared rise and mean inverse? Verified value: 40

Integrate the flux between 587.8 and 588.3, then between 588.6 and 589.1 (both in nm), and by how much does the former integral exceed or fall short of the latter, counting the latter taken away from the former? 1.0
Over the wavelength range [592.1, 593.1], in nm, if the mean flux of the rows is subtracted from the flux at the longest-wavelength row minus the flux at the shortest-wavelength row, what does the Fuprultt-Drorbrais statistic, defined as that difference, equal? -24.7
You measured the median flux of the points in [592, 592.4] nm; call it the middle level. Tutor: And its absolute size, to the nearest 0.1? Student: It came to 25.9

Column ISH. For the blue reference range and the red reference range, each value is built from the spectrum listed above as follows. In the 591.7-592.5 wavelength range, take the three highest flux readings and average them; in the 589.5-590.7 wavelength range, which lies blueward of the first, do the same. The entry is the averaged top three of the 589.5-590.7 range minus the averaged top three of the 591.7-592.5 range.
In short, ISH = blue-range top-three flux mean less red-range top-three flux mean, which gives 1.1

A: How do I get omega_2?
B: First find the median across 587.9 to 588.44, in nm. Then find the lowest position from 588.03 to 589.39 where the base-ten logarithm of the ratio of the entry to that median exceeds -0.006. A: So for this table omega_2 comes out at 588.100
